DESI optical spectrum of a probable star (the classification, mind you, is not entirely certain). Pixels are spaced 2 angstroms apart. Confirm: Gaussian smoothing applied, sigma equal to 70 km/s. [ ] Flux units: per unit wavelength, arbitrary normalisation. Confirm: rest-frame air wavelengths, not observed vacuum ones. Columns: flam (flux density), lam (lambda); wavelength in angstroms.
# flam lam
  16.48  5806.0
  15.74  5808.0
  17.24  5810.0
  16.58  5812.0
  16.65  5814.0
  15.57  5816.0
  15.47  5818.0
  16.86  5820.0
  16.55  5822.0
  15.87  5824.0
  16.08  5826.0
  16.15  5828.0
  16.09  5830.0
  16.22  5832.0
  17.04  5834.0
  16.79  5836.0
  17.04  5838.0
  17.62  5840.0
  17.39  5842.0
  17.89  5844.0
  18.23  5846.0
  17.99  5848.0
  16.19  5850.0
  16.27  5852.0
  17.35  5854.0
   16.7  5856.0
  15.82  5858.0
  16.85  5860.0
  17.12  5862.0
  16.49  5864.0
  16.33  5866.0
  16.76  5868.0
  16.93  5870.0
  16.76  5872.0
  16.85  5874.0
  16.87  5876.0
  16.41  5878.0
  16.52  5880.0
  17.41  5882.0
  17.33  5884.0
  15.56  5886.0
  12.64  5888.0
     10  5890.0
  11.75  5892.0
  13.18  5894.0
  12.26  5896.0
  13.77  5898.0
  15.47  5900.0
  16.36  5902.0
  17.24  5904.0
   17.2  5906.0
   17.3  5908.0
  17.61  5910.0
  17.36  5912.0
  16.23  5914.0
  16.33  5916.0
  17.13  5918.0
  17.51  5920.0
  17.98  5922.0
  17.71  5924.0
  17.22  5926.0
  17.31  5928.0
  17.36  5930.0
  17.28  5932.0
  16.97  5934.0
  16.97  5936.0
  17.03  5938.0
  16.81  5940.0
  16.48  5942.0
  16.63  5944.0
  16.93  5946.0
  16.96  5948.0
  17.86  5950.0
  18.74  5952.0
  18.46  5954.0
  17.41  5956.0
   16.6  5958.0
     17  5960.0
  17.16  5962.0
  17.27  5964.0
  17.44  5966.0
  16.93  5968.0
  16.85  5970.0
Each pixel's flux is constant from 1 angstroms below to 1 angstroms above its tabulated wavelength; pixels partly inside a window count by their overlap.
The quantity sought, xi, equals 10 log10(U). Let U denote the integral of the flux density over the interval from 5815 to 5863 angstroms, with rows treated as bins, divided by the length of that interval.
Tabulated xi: 12.23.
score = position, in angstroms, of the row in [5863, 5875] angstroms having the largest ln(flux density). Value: 5870.0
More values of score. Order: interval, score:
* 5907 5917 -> 5910.0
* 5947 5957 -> 5952.0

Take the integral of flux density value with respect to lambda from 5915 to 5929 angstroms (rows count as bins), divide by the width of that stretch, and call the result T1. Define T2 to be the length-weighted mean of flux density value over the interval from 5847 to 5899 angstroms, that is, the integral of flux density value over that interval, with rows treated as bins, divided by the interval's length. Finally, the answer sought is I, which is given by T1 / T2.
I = 1.10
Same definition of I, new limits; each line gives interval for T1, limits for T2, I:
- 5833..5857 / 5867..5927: 1.08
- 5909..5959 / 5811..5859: 1.03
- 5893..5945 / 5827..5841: 0.99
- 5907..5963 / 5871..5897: 1.16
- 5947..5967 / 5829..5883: 1.04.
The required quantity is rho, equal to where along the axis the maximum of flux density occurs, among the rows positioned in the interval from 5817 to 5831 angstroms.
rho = 5820.0 angstroms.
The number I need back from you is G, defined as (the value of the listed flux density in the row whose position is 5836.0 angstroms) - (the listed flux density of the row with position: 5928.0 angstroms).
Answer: -0.5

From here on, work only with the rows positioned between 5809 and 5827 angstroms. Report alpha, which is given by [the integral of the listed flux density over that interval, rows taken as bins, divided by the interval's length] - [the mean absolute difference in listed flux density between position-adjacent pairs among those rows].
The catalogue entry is 15.8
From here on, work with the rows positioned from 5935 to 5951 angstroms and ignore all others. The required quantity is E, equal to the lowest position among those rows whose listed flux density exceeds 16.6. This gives 5936.0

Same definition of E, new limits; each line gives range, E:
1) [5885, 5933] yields 5904.0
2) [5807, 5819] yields 5810.0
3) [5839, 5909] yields 5840.0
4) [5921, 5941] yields 5922.0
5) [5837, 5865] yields 5838.0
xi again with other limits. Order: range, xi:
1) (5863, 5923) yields 12.02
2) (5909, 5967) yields 12.36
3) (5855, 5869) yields 12.20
